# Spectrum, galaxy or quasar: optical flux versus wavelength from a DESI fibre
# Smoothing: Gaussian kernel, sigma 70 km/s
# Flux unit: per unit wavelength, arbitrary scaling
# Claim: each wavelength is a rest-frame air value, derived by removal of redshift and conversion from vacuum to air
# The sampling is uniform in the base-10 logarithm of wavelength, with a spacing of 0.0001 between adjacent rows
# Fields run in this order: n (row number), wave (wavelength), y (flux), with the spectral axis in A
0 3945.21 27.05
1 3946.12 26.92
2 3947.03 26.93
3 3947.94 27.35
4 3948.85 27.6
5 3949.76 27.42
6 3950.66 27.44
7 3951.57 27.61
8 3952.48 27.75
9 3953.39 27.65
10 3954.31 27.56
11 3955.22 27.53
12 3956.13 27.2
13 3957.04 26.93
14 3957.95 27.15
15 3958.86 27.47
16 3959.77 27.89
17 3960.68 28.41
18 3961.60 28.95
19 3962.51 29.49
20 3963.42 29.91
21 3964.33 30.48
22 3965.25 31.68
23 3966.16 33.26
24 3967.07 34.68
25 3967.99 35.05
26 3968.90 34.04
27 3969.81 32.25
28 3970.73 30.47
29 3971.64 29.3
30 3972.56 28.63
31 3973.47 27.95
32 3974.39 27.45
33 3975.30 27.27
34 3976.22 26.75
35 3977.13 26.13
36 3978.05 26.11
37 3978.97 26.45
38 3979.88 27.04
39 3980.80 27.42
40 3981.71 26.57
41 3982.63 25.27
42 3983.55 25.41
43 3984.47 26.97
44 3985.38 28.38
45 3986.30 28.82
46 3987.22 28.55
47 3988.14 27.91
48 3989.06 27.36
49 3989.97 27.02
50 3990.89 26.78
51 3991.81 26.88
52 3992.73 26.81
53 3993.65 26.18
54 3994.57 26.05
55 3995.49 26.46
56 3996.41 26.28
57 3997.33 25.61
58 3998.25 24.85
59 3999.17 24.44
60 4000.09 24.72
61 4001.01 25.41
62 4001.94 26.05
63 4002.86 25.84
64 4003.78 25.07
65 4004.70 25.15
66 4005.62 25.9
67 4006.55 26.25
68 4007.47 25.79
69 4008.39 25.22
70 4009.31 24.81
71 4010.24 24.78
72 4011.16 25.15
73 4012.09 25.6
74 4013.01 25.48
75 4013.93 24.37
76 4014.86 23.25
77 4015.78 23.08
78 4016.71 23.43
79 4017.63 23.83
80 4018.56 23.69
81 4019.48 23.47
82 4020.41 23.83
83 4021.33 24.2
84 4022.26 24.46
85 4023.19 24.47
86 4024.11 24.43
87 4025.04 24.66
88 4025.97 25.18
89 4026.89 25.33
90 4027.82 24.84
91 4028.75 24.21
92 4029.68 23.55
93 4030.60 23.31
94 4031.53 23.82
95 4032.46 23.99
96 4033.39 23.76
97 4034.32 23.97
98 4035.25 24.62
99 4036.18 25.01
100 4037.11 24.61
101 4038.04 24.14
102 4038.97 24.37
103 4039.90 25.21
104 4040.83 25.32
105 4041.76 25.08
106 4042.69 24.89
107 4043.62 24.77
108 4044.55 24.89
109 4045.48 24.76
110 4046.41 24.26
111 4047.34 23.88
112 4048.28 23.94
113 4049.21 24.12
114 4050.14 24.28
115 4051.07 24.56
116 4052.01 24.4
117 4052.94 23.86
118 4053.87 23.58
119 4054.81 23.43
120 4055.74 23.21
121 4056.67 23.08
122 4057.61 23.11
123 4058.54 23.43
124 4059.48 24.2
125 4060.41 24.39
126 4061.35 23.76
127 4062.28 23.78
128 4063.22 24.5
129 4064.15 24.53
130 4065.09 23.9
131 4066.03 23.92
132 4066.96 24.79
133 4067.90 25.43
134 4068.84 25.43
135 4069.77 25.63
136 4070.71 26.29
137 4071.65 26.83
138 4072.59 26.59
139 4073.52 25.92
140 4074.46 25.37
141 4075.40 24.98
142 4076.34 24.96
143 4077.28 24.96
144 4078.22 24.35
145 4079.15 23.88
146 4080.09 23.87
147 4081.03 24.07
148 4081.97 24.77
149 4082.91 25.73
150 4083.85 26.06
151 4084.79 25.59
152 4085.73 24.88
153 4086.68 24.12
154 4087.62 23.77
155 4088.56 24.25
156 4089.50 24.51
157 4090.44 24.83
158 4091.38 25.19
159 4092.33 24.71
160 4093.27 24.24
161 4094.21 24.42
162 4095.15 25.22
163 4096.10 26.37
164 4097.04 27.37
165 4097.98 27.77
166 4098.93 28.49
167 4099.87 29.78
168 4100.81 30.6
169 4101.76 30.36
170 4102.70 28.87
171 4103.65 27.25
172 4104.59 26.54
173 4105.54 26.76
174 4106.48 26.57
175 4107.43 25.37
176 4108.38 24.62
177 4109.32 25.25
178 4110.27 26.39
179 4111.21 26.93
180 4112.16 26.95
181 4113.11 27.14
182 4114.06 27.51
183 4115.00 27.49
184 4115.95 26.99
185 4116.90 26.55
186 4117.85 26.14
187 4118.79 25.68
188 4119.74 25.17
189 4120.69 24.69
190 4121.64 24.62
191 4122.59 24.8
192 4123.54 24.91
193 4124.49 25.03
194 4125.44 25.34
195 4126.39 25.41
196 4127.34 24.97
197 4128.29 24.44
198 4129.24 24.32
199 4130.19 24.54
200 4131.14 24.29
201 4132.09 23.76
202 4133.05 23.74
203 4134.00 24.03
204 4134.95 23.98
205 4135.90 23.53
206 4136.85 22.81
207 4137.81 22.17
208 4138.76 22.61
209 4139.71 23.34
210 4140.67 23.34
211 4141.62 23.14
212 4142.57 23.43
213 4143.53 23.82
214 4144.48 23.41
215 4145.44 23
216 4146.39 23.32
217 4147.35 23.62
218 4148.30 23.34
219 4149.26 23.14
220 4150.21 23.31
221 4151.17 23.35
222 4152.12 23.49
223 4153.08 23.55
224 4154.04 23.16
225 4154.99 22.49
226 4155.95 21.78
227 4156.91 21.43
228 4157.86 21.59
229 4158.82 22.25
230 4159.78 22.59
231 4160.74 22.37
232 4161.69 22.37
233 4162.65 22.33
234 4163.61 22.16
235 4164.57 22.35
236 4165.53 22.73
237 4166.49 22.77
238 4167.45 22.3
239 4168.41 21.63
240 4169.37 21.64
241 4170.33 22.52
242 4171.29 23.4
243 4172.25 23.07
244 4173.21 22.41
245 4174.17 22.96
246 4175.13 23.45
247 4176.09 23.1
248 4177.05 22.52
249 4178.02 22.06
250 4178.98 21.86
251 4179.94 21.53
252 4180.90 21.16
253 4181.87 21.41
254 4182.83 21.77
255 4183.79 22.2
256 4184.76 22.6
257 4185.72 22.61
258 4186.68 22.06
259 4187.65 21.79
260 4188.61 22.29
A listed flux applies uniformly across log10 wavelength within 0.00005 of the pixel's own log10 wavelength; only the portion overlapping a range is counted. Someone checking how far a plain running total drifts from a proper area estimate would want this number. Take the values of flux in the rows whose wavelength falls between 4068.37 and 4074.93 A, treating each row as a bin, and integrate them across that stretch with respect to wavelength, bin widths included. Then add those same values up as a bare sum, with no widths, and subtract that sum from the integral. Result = -11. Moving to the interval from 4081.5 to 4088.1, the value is -10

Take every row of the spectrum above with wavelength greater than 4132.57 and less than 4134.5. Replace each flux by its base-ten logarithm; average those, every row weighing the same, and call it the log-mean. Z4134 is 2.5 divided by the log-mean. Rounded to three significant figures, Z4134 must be 1.81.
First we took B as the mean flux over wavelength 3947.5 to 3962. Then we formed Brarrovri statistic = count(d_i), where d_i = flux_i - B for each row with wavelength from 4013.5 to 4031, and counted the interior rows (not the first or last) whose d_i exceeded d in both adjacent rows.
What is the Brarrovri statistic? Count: 3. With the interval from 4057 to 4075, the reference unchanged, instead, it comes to 3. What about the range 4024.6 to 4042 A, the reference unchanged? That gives 4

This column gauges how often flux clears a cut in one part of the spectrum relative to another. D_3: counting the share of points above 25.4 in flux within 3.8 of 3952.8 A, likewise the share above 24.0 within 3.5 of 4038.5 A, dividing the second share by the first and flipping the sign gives -1.00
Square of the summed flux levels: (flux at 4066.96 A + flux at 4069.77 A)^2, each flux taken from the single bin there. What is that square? 2542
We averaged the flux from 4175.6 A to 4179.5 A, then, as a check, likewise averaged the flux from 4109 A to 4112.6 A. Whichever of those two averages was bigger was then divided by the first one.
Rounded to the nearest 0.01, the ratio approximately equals 1.18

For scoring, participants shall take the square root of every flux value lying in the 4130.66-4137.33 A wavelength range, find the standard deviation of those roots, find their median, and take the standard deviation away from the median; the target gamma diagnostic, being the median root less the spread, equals 4.83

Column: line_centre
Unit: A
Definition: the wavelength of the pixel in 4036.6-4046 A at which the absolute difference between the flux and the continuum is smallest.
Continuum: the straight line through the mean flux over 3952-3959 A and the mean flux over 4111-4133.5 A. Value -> 4040.83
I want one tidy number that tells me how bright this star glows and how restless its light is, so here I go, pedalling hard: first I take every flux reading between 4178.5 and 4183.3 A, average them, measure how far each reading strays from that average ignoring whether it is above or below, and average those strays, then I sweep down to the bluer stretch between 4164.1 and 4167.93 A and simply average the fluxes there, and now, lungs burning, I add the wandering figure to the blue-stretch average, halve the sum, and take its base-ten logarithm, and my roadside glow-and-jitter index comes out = 1.06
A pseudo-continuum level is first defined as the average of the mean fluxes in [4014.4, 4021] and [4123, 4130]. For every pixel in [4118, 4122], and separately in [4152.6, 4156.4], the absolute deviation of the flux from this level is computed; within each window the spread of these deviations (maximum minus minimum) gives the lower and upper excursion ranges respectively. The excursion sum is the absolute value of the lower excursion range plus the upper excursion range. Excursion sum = 2.8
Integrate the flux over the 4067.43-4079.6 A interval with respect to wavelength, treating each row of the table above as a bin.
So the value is 310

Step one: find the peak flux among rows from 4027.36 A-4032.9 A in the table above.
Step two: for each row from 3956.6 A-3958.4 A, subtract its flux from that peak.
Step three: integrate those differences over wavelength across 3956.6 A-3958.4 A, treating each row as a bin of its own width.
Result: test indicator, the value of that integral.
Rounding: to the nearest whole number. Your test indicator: -4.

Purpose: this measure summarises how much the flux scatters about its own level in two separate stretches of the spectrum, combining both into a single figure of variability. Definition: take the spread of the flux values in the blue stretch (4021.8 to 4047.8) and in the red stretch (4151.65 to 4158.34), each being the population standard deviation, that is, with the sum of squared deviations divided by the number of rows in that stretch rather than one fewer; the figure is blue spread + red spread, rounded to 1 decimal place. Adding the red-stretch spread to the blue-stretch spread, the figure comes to 1.4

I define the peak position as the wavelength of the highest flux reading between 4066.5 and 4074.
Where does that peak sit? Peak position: 4071.65 A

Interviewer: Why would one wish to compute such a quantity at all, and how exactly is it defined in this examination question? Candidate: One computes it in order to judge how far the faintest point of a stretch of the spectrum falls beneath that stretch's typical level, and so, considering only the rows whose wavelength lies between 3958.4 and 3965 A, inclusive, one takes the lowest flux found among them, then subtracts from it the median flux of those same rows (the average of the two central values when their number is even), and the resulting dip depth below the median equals -1.48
